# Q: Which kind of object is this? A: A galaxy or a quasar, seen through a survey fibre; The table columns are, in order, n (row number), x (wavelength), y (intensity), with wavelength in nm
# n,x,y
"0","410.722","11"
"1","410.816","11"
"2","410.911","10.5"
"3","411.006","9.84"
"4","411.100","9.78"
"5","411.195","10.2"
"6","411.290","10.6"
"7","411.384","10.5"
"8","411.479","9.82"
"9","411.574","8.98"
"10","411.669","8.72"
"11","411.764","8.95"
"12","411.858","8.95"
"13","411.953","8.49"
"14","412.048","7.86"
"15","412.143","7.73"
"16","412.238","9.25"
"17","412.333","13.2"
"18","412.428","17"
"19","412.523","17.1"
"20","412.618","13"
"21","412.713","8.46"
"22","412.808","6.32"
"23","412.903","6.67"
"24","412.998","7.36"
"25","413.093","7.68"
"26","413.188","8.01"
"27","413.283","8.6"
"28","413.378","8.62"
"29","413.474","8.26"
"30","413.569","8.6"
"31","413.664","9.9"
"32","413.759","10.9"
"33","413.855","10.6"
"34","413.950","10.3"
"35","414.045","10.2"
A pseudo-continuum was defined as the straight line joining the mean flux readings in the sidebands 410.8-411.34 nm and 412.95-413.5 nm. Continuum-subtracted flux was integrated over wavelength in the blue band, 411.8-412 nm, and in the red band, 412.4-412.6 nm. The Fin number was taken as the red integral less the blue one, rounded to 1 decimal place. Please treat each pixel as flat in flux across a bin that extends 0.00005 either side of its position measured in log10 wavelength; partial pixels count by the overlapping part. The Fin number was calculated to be 1.7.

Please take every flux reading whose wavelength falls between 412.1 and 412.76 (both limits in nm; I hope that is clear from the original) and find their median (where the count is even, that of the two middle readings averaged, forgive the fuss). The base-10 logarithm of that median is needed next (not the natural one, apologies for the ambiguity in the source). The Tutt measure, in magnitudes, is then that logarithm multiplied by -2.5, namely -2.78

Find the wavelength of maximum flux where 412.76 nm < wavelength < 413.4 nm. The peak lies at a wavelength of 413.378 nm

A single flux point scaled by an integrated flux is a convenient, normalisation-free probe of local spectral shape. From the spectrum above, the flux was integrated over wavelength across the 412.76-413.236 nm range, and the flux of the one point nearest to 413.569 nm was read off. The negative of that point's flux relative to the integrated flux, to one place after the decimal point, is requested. -2.5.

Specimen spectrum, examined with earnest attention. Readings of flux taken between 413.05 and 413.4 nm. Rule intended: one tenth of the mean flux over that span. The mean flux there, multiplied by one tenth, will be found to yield 0.82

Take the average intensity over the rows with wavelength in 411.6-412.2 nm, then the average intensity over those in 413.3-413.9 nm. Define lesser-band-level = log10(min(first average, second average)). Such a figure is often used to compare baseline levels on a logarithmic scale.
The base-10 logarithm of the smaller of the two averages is 0.93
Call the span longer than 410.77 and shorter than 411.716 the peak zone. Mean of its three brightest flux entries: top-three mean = 10.7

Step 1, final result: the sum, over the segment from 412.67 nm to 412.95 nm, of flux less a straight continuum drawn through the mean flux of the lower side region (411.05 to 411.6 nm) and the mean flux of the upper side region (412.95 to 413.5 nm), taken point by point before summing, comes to -4.1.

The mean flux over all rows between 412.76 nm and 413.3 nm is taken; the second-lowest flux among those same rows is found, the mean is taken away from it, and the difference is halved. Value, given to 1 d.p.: -0.4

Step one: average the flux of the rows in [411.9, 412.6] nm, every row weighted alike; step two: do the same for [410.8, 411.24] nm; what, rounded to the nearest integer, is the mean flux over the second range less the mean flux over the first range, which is -1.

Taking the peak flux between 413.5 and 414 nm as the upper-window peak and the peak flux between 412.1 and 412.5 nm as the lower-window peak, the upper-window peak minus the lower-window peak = -6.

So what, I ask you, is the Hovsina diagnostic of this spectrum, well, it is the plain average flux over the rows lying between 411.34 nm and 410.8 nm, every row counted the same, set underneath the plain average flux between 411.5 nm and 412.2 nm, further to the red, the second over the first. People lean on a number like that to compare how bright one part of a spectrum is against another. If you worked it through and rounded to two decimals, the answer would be 0.83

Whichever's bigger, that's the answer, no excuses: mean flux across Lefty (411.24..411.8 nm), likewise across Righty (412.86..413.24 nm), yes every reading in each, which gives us 9.6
